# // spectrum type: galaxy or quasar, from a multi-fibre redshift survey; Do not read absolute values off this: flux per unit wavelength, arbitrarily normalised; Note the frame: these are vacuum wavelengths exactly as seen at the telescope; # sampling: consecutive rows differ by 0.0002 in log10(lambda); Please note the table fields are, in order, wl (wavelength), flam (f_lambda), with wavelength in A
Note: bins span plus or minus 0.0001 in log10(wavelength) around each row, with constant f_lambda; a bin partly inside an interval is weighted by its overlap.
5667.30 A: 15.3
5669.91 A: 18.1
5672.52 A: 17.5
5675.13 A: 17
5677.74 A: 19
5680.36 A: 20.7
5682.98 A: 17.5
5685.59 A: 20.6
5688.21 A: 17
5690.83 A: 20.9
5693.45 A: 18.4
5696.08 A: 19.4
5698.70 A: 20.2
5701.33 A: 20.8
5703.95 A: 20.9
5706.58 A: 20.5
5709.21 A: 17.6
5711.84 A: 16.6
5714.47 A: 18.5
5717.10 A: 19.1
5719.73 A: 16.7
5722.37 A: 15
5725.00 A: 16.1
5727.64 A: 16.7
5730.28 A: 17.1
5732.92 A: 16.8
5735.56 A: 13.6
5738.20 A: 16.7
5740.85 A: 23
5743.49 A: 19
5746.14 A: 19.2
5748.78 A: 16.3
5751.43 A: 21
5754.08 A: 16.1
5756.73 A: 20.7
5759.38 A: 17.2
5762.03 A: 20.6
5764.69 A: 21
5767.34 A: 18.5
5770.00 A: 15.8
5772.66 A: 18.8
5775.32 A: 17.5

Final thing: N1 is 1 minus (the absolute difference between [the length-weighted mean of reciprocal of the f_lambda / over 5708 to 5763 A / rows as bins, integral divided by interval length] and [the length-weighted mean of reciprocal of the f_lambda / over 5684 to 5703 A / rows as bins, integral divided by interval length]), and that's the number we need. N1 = 0.9942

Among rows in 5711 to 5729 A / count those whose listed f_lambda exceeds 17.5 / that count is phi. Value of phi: 2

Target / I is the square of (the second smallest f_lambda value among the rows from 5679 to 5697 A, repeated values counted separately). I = 306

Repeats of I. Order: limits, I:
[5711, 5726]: 259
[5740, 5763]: 266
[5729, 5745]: 279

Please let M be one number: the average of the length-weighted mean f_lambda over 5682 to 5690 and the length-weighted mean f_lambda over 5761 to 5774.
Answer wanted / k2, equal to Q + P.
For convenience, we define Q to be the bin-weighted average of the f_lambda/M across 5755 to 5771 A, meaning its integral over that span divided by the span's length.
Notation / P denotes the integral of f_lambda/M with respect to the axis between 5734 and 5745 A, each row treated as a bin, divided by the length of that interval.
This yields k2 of 1.98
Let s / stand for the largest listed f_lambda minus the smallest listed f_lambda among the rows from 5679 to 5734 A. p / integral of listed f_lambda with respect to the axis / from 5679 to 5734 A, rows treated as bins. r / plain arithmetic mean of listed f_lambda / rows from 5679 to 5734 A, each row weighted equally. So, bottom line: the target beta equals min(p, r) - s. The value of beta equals 12.5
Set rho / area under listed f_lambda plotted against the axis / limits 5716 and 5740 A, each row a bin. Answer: 397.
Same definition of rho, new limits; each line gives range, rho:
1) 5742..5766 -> 457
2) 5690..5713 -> 448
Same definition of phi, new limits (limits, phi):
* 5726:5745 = 2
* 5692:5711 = 7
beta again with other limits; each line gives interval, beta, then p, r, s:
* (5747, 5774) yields 13.4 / 503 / 18.6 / 5.2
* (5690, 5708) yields 17.7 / 362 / 20.2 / 2.5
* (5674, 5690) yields 14.9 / 300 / 18.6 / 3.7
